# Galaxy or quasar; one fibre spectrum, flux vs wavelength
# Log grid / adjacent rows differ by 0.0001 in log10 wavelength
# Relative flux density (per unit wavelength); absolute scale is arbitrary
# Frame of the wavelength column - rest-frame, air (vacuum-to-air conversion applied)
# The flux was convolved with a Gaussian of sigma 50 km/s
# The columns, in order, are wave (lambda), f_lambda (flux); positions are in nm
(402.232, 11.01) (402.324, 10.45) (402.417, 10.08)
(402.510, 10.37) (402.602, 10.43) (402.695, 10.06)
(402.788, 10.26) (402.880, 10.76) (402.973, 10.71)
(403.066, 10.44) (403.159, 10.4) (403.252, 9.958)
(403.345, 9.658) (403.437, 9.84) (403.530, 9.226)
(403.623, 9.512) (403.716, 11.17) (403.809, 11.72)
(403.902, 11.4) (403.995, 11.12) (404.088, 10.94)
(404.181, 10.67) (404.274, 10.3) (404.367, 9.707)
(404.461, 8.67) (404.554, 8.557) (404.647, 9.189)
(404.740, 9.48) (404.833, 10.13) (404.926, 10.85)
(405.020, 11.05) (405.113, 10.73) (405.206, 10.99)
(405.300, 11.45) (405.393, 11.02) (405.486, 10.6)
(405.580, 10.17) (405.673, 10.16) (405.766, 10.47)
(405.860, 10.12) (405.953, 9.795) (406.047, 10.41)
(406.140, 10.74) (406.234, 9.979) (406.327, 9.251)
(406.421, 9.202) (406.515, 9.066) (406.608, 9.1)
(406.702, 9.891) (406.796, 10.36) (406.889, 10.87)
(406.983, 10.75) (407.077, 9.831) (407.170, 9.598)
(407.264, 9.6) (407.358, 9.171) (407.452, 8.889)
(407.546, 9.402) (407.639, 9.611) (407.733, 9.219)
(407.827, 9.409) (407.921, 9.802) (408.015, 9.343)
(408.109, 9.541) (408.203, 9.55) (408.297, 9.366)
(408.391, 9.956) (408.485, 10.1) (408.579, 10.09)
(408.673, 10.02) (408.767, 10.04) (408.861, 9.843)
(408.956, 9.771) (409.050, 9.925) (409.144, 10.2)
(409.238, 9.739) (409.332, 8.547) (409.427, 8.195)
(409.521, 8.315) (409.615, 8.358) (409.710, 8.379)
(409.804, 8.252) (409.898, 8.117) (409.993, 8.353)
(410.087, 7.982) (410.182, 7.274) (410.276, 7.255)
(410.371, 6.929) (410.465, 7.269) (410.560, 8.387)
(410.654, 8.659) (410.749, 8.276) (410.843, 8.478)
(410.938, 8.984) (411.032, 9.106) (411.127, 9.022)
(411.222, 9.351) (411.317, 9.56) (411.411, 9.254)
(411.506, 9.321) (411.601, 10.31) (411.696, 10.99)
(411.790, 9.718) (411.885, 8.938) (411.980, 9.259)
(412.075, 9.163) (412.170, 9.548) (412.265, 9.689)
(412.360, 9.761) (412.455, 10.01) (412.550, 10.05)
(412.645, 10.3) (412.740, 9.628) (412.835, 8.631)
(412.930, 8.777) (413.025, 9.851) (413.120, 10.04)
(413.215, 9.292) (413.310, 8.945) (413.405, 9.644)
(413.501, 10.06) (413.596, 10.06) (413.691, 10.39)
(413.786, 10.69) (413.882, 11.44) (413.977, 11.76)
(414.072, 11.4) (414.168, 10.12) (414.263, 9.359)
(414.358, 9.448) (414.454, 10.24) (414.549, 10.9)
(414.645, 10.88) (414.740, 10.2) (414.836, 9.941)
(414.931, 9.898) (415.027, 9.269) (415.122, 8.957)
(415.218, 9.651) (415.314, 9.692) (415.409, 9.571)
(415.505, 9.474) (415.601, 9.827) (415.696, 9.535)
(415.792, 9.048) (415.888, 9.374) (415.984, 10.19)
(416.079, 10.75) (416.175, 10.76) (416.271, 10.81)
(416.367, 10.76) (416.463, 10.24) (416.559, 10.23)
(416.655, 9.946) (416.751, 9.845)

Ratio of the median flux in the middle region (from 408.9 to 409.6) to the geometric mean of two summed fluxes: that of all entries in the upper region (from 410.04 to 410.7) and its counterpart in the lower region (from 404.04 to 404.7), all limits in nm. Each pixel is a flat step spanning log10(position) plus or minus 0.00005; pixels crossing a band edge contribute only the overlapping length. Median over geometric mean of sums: 0.161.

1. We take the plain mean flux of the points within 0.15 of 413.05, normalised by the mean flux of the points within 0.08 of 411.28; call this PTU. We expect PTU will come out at 1.01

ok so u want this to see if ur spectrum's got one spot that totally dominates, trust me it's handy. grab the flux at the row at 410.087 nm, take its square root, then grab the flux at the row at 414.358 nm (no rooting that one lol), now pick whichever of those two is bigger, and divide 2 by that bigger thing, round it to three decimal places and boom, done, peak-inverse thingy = 0.212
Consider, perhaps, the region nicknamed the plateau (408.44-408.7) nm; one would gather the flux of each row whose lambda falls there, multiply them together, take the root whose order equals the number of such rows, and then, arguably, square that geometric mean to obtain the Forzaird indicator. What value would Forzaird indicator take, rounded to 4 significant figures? 101.4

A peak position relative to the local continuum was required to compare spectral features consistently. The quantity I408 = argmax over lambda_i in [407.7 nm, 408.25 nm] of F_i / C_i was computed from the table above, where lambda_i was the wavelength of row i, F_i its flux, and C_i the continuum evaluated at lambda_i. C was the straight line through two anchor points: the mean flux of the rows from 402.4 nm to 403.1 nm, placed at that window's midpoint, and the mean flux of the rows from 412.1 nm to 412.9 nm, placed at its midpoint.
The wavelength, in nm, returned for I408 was 407.921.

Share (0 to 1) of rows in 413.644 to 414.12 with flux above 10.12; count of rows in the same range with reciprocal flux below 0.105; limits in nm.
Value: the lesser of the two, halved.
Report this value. 0.50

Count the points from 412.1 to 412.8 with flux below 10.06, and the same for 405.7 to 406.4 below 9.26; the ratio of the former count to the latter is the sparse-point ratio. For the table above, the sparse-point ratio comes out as 6.0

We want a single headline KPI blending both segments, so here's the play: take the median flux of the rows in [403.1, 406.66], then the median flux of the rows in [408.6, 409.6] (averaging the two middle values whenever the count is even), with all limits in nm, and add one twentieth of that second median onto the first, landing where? 10.7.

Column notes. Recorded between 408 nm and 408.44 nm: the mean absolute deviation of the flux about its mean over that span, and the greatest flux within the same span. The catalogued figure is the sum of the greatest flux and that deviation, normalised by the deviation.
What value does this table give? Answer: 62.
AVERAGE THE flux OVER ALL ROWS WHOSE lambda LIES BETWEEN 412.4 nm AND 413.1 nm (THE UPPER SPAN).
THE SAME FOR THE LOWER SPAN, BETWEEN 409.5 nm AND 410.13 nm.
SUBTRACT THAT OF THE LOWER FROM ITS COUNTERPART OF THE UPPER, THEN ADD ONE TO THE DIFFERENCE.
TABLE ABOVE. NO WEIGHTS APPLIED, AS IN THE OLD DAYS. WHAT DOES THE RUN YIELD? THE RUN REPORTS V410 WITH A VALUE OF 2.4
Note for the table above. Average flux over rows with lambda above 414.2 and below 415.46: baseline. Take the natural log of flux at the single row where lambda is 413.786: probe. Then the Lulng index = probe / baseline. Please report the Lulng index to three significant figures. 0.241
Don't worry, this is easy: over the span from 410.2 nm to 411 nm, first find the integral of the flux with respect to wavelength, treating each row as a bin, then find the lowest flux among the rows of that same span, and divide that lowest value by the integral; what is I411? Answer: 1.1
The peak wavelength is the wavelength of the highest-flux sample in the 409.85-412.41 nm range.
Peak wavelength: 411.696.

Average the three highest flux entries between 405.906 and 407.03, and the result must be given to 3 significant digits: 10.8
